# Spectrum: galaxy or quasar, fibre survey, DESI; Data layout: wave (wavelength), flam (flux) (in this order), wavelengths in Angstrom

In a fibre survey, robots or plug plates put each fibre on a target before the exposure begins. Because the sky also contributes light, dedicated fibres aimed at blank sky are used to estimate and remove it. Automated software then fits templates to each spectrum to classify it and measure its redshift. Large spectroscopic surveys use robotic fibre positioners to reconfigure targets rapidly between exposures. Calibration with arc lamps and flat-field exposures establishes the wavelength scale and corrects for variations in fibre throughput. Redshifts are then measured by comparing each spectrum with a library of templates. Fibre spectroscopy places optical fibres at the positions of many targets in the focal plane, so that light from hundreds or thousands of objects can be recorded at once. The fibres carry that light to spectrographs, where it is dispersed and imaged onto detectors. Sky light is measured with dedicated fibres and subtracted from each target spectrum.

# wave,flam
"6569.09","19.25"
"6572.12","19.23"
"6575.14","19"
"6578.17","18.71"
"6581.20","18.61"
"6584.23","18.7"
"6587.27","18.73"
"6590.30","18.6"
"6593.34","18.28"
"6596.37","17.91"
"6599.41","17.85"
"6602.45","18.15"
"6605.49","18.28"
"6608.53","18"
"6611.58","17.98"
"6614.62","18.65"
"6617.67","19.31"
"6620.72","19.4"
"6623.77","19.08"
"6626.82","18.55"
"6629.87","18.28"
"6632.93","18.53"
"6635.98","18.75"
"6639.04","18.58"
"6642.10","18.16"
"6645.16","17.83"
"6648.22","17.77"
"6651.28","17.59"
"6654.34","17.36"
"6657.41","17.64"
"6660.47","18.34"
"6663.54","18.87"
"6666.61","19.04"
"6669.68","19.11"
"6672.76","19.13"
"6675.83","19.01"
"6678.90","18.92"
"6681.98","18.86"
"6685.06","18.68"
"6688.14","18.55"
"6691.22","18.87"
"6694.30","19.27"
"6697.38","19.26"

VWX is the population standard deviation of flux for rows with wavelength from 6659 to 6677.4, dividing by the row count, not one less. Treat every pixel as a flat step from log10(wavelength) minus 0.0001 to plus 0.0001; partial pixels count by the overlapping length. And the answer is 0.27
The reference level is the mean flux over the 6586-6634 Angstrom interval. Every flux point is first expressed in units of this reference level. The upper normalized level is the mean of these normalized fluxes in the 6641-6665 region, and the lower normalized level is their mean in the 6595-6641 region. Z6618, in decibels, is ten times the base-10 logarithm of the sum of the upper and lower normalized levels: 2.95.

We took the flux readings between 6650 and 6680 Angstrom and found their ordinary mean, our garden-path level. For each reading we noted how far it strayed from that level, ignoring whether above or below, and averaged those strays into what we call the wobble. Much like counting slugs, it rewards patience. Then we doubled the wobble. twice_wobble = 1.2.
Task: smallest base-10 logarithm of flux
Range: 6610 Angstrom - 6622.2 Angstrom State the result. 1.25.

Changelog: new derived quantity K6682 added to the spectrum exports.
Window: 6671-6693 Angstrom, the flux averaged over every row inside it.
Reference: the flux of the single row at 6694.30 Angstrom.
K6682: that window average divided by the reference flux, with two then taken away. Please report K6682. -1.021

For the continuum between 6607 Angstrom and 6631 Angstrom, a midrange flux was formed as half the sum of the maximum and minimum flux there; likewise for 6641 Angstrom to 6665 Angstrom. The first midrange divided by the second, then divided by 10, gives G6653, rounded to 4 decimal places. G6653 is 0.1032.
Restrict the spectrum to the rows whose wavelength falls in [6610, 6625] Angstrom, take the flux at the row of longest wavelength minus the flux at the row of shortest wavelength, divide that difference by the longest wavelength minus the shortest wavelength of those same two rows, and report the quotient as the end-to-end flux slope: 0.090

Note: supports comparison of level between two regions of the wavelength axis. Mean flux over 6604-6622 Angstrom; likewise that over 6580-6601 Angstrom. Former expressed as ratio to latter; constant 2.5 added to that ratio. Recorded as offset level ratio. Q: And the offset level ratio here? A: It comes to 3.51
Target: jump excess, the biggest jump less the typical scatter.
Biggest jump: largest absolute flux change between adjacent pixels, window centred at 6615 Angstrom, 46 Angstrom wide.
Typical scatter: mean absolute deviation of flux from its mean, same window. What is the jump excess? 0.27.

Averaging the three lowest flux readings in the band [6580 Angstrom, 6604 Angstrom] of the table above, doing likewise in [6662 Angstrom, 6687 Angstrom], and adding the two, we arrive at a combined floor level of 36.8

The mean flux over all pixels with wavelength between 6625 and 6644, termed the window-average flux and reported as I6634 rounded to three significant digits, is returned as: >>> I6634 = 18.5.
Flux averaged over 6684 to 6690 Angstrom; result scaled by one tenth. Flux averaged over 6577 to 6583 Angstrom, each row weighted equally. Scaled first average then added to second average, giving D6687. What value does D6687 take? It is 20.5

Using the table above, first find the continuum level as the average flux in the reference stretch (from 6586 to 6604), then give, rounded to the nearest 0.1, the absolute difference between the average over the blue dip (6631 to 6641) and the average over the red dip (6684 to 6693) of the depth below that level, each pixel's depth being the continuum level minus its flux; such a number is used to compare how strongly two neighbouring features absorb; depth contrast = 0.1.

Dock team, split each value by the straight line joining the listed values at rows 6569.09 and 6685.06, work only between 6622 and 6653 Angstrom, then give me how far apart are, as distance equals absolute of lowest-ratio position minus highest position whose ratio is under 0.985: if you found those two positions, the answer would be 0.0 Angstrom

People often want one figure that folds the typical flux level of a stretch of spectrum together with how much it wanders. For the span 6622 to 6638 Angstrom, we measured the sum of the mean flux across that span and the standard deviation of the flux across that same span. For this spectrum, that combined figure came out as 18.9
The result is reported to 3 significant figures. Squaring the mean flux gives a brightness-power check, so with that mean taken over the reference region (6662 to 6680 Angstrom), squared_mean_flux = 362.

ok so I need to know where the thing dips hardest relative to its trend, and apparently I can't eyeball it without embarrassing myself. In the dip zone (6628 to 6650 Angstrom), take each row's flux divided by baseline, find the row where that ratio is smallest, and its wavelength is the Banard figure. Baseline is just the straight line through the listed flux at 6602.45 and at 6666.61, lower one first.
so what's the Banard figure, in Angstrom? 6648.22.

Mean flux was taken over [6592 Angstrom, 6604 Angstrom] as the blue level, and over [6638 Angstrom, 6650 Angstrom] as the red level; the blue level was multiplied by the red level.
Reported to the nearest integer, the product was 326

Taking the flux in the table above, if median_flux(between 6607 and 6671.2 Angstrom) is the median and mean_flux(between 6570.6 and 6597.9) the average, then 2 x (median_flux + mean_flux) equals 74.3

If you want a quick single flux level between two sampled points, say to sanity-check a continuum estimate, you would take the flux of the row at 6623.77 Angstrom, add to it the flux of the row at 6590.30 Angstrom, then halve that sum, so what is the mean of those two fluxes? 18.8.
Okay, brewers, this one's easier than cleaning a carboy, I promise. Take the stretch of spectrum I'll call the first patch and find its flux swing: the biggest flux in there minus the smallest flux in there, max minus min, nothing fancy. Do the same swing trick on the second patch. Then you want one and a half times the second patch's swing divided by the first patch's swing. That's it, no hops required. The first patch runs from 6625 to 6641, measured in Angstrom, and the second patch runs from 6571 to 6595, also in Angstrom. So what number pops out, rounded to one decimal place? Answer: 3.0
